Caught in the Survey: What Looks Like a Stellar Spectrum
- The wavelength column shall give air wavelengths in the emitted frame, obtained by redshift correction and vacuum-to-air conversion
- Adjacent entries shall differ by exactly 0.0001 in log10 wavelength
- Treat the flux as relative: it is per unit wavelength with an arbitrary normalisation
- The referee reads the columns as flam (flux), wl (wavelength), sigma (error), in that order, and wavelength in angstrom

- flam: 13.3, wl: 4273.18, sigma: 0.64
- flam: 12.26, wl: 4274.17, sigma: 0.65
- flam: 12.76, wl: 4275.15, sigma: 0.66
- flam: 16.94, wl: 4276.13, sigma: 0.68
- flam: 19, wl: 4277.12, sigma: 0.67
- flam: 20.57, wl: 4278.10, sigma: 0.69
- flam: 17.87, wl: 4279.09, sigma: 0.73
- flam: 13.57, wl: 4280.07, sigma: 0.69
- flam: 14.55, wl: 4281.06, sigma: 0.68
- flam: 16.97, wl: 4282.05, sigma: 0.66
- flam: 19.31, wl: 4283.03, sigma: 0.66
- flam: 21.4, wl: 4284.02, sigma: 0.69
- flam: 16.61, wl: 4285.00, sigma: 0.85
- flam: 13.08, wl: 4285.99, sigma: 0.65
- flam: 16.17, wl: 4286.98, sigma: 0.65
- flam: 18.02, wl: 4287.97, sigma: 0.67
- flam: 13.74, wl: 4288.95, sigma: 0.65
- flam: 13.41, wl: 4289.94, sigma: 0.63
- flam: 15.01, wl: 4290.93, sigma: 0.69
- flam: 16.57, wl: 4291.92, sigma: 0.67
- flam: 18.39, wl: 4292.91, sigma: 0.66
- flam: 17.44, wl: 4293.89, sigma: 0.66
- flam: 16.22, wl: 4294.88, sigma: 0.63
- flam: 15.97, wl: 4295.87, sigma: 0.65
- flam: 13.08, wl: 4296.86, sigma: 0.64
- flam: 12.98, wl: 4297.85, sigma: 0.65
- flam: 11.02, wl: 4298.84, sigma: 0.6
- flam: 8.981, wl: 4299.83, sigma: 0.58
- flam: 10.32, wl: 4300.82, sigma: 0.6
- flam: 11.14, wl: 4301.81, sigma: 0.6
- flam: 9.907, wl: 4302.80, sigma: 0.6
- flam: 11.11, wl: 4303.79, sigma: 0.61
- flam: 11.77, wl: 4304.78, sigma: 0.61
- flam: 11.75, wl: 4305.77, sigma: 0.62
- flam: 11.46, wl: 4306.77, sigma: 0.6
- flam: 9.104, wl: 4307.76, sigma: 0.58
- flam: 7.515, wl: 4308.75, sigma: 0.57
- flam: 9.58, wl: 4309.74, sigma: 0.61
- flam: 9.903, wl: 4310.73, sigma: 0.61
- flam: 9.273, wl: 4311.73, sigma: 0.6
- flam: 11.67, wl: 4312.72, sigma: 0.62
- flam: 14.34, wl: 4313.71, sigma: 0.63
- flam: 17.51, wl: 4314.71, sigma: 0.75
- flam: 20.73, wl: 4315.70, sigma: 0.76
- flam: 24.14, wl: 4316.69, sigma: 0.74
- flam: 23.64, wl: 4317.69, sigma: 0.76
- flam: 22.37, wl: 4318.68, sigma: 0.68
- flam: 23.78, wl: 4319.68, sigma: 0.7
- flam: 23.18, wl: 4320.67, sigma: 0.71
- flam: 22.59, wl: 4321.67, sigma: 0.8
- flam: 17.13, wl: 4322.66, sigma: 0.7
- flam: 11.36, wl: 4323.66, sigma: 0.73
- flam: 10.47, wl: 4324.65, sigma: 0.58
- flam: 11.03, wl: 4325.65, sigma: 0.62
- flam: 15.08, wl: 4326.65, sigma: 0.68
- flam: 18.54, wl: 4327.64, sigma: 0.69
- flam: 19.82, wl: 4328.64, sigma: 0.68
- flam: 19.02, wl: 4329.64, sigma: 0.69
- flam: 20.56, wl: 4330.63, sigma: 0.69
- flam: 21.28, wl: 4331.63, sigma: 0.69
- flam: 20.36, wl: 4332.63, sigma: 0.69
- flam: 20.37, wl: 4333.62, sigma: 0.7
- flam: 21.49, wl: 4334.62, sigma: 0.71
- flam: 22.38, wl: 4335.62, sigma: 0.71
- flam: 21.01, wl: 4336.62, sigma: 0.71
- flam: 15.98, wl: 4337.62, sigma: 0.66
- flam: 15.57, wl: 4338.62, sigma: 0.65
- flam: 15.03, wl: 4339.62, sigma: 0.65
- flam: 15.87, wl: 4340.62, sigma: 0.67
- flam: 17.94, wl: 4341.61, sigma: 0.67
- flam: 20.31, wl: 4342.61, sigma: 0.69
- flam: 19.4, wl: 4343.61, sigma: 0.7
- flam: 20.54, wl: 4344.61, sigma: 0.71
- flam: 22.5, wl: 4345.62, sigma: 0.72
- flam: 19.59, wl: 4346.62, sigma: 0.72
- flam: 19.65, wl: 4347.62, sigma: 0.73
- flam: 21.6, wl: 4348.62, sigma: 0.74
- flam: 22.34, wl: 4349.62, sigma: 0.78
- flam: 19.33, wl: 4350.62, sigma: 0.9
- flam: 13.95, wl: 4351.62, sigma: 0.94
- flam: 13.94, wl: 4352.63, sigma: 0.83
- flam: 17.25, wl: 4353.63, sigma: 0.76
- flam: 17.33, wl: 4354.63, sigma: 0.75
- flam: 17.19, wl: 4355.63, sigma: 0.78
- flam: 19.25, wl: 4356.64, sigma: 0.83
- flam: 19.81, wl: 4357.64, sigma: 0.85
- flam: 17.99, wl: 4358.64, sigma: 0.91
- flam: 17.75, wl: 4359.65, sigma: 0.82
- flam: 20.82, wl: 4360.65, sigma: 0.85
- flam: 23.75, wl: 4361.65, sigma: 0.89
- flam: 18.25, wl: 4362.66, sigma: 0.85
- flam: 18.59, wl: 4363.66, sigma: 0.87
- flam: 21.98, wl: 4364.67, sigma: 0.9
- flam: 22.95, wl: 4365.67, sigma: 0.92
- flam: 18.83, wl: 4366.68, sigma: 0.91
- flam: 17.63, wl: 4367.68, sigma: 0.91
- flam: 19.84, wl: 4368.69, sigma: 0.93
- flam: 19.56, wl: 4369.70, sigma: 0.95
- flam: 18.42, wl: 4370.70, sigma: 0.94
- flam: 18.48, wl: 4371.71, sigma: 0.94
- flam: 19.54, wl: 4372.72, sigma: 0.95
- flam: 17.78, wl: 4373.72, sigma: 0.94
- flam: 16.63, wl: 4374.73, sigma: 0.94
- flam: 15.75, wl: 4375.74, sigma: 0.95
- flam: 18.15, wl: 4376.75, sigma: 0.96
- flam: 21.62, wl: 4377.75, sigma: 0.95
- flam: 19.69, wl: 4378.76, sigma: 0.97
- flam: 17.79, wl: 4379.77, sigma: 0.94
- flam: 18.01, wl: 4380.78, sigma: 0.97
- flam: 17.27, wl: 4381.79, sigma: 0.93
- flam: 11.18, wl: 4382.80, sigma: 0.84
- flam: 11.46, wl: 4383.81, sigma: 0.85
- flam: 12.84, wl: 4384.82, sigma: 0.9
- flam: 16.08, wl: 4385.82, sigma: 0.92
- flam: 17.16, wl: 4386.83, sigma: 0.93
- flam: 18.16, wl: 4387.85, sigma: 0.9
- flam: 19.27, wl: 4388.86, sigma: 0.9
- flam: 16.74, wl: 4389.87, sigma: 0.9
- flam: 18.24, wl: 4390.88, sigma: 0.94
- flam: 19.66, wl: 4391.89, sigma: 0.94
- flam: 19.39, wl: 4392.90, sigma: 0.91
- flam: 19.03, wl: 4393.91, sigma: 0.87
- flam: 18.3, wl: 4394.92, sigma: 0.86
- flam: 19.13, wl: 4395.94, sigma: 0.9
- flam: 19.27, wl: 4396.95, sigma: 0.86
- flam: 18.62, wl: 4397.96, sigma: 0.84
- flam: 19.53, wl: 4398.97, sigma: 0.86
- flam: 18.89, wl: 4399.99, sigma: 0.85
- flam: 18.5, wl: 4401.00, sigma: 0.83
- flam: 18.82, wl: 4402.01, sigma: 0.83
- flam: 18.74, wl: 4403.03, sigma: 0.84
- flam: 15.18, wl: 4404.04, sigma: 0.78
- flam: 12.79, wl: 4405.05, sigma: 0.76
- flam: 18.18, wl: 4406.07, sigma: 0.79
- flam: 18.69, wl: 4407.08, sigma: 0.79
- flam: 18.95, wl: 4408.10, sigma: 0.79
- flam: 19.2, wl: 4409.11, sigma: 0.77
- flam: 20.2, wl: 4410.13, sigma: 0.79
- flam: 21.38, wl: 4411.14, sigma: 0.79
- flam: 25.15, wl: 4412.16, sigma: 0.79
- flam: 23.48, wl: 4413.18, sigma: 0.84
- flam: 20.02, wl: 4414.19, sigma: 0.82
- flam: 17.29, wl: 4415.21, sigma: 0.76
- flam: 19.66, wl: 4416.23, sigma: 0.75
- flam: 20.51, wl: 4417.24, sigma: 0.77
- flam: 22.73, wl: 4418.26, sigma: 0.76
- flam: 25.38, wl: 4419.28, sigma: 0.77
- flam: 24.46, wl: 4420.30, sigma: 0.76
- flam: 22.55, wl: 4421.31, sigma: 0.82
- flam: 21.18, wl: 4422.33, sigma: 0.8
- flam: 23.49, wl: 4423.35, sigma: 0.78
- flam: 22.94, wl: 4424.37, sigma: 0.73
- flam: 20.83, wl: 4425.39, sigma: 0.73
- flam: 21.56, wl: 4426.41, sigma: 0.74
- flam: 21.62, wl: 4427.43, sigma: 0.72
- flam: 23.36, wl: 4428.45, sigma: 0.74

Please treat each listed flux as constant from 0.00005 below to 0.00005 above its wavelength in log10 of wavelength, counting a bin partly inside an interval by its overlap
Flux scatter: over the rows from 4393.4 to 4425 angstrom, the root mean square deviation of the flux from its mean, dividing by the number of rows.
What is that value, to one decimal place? 2.7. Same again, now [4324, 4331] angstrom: 3.9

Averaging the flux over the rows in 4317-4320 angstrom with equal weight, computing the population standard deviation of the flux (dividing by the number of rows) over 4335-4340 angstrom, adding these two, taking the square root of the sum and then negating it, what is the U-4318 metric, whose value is -5.13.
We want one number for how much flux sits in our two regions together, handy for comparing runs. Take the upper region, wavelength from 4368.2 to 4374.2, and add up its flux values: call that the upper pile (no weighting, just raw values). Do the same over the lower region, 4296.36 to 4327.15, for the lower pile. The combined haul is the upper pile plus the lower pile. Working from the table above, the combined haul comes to 552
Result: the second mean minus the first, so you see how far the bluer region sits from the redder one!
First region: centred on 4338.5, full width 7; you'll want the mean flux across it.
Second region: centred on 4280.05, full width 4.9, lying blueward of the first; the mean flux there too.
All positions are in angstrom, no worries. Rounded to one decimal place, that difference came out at -1.0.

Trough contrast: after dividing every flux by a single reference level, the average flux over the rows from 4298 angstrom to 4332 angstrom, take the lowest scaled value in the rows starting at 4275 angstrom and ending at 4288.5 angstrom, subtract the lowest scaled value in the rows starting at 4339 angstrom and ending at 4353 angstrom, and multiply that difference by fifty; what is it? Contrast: -3.9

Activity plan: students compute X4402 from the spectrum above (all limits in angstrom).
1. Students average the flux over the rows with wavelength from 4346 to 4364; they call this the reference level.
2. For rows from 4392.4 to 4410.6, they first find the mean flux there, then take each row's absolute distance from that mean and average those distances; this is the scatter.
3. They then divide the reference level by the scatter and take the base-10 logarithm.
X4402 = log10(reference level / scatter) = 1.3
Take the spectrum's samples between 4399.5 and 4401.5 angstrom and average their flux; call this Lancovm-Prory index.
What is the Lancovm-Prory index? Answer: 19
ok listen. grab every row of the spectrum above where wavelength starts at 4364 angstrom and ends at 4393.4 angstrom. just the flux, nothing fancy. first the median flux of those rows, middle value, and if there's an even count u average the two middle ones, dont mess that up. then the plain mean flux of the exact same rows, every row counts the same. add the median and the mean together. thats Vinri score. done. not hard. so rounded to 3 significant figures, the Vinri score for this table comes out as 36.1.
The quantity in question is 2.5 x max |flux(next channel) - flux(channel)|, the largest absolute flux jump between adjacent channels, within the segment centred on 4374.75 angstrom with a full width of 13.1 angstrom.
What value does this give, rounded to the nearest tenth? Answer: 8.7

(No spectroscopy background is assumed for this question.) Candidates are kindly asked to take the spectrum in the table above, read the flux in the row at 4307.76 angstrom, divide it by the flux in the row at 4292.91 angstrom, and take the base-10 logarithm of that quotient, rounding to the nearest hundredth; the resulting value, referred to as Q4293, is -0.31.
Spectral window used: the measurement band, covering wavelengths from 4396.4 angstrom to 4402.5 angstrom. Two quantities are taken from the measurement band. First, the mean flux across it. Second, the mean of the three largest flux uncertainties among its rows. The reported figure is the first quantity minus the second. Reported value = 18.1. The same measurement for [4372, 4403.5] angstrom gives 16.8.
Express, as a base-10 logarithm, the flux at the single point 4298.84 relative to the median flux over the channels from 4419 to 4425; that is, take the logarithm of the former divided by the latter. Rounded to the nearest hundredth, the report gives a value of -0.32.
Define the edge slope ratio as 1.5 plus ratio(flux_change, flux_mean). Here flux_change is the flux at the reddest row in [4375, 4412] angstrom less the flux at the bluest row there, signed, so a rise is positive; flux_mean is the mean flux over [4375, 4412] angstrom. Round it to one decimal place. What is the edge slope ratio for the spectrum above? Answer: 1.8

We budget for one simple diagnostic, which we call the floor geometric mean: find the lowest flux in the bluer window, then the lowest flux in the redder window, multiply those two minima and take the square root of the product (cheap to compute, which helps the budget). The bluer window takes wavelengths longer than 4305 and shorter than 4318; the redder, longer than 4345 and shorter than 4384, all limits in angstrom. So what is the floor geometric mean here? 9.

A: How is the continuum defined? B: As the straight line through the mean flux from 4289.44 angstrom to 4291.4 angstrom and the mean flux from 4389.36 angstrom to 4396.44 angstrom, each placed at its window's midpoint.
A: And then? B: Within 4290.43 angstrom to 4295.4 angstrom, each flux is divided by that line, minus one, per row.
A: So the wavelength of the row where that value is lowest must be 4290.93 angstrom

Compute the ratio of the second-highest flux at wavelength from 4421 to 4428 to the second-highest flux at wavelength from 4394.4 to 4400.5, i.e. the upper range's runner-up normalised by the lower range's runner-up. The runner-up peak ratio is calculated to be 1.2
